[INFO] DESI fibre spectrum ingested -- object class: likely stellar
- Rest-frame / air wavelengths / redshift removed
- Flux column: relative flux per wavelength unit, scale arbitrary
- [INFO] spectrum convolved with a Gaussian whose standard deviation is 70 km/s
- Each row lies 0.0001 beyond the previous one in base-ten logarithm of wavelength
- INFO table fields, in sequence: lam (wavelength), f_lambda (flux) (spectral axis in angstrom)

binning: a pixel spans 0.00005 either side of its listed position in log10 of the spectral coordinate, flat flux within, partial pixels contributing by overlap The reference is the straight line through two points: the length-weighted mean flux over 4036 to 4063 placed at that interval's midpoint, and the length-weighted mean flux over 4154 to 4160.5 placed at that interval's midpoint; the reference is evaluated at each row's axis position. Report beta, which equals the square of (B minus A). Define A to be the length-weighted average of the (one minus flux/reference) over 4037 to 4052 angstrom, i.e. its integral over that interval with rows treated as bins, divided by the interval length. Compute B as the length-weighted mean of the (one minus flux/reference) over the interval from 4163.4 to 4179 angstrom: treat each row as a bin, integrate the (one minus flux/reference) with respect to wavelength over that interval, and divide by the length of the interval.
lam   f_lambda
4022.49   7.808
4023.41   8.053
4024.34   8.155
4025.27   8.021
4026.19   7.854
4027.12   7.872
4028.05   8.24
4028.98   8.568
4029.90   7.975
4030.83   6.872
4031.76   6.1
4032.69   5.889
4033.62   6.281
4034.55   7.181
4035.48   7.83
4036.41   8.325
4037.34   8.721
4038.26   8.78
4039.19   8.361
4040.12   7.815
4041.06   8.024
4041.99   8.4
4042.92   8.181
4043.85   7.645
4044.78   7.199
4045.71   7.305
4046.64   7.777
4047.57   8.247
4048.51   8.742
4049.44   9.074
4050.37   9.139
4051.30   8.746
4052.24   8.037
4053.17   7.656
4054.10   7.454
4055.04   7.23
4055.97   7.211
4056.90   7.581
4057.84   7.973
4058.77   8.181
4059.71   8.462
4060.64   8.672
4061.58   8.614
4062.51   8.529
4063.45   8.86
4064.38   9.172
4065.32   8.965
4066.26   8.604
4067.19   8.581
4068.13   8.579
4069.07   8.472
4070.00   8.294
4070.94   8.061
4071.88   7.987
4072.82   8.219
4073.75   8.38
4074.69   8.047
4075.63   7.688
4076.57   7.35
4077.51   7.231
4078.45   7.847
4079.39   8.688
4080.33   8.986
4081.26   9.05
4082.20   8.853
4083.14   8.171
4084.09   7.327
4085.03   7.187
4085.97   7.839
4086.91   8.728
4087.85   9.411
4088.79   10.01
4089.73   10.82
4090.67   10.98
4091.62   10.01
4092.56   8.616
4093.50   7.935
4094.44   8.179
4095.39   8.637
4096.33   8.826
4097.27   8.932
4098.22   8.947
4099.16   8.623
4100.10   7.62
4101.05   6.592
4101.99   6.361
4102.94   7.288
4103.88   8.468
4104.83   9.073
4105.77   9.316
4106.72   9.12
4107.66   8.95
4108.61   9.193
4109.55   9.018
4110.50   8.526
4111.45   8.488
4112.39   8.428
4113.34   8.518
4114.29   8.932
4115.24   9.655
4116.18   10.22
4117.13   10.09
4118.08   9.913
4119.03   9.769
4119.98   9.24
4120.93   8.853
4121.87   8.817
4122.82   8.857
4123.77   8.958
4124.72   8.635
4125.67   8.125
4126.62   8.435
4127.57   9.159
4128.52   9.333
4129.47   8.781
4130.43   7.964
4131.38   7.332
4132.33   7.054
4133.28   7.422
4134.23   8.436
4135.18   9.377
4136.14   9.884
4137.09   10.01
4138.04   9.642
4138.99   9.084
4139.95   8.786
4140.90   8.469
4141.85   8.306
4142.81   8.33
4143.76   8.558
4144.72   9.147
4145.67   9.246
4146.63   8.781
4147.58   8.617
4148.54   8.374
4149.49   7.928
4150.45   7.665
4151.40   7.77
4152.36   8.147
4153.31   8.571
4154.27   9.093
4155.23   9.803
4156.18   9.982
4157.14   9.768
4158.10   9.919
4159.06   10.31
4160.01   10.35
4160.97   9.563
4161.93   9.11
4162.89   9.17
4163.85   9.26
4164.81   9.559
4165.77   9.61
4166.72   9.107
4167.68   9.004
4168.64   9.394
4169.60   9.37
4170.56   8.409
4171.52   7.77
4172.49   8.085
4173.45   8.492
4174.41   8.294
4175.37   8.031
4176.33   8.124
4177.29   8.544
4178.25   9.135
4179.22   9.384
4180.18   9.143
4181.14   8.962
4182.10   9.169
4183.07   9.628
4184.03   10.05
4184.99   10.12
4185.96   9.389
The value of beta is 0.0253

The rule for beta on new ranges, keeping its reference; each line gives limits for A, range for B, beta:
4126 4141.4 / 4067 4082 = 0.0024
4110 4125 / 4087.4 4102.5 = 0.0000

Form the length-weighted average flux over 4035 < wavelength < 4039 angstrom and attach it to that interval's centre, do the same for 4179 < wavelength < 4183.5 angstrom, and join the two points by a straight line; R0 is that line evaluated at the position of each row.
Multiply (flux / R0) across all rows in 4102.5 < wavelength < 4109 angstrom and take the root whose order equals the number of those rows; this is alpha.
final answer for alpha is 0.99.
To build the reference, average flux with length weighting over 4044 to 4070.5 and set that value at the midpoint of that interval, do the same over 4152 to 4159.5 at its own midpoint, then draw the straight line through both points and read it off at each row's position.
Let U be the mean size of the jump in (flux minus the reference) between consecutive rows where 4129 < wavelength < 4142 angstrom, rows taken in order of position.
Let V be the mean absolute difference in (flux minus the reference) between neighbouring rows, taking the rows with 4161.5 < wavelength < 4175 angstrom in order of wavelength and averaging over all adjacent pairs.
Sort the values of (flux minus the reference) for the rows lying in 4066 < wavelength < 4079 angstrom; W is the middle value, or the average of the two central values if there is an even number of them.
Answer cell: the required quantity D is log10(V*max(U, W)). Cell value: -0.82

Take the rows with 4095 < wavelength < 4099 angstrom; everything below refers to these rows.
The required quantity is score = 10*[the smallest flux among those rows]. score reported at 86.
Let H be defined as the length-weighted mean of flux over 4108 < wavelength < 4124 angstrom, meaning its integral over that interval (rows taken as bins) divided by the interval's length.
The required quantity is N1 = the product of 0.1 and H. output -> 0.91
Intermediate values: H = 9.15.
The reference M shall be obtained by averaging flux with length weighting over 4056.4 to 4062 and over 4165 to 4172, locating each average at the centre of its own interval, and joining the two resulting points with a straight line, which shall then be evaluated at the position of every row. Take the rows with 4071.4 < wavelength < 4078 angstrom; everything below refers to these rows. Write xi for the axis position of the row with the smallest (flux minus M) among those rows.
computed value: 4077.51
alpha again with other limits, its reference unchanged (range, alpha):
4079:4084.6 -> 0.98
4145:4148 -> 0.98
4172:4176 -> 0.89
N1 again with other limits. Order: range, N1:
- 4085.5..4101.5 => 0.89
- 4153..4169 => 0.95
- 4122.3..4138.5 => 0.87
